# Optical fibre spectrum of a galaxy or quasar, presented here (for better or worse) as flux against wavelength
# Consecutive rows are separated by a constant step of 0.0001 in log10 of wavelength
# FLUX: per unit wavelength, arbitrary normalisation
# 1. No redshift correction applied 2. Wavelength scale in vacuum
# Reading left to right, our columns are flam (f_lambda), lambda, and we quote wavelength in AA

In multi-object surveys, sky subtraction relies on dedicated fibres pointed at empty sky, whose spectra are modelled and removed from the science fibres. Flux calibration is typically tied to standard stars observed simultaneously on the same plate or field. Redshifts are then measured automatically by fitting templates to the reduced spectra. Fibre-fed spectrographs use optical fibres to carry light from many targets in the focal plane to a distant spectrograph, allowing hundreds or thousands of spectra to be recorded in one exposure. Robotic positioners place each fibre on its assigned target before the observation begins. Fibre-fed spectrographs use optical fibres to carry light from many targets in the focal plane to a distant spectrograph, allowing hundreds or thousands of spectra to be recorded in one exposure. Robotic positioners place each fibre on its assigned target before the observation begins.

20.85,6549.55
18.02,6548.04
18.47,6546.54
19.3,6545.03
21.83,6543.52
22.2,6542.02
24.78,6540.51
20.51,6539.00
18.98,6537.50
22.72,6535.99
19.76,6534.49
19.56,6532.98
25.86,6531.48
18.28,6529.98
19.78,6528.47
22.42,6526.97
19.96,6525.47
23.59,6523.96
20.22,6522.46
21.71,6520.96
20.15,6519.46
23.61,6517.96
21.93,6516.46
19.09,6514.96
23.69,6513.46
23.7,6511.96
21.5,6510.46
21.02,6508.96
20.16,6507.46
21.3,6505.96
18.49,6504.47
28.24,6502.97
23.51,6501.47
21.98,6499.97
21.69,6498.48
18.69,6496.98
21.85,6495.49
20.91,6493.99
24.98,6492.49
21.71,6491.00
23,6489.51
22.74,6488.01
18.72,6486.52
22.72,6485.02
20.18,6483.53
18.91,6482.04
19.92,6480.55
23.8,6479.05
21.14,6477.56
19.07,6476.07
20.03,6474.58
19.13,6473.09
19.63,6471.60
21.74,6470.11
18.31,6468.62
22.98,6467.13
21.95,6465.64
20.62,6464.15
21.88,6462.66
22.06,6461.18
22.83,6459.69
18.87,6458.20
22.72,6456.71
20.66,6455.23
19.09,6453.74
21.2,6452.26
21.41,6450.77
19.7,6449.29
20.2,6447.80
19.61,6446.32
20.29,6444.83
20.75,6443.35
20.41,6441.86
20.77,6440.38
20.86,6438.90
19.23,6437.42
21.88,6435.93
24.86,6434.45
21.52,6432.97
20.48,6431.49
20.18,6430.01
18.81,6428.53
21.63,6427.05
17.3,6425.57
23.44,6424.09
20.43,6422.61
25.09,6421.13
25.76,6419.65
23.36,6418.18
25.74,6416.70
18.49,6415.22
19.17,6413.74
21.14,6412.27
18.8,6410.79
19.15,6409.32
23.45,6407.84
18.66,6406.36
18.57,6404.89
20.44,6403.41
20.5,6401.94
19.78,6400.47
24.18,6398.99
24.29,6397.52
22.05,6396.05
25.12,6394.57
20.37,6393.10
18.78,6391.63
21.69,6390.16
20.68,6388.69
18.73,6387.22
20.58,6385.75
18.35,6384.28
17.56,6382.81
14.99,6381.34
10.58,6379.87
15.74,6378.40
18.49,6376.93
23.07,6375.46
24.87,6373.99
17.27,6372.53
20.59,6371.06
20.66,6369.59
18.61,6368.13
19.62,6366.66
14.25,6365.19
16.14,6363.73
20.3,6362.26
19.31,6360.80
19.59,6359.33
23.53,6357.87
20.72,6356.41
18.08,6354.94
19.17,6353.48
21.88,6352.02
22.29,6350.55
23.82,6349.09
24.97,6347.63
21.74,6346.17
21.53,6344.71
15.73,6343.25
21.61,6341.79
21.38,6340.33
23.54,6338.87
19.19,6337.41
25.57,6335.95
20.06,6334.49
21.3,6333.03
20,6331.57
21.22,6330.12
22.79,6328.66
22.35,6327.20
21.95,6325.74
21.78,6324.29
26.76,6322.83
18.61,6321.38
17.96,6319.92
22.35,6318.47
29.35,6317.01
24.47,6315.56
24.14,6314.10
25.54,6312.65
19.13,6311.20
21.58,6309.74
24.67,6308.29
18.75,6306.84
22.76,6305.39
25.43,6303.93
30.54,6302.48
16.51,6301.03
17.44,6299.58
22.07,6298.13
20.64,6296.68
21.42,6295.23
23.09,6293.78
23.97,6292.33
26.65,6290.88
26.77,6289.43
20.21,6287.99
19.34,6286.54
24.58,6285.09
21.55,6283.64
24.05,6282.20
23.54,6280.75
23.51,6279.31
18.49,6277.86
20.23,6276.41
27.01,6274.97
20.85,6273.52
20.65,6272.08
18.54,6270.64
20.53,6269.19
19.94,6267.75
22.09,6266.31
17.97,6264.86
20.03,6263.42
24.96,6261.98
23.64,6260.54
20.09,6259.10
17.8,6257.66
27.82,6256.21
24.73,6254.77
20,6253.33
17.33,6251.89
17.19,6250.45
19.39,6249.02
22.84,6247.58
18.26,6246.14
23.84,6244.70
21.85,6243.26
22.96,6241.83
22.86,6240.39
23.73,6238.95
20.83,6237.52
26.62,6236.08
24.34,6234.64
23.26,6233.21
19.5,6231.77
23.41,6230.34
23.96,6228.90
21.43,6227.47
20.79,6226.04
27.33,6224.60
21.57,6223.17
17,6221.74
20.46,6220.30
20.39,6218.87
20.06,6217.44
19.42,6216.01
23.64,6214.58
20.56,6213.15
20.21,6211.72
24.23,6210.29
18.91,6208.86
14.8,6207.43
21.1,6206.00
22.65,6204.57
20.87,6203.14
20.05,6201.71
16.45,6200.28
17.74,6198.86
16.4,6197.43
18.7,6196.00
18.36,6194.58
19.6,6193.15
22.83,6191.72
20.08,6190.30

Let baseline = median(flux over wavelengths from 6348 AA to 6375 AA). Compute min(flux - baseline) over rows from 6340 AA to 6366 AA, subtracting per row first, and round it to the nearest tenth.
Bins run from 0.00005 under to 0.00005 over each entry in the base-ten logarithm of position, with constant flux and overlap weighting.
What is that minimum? -5.7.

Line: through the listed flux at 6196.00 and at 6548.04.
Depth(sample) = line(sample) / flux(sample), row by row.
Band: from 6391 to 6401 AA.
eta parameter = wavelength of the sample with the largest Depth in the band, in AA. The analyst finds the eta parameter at 6391.63 AA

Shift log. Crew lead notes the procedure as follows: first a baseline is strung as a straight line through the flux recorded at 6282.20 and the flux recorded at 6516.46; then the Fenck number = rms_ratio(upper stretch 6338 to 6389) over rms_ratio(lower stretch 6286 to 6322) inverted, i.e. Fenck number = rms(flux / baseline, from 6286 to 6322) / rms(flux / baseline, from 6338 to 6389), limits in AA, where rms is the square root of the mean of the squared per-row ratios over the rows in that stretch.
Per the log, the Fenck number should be 1.12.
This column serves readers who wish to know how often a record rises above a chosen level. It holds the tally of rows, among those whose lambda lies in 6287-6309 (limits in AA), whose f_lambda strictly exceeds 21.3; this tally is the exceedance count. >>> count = 10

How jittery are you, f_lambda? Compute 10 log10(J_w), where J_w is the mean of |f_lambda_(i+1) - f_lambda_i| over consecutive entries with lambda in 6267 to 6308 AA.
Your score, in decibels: 4.84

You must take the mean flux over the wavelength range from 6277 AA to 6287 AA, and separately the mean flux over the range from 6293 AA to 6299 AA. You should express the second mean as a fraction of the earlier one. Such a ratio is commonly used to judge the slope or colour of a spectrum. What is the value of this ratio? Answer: 0.98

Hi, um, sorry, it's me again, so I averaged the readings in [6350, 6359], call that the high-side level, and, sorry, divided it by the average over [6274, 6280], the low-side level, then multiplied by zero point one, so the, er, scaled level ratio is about 0.094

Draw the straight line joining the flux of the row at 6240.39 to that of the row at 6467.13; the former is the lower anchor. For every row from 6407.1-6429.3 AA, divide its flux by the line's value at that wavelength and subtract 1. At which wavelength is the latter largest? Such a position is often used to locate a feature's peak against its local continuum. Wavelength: 6419.65 AA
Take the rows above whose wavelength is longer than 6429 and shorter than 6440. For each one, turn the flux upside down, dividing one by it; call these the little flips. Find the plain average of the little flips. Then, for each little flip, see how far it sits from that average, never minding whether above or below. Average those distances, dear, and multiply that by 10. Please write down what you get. 0.027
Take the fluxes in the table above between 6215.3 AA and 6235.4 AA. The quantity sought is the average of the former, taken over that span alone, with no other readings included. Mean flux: 21.6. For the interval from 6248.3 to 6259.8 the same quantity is 20.5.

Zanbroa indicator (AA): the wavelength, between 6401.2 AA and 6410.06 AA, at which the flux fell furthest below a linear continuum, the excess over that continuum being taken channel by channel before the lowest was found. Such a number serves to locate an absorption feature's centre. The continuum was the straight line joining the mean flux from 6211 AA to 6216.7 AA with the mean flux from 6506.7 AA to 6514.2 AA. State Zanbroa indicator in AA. 6404.89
